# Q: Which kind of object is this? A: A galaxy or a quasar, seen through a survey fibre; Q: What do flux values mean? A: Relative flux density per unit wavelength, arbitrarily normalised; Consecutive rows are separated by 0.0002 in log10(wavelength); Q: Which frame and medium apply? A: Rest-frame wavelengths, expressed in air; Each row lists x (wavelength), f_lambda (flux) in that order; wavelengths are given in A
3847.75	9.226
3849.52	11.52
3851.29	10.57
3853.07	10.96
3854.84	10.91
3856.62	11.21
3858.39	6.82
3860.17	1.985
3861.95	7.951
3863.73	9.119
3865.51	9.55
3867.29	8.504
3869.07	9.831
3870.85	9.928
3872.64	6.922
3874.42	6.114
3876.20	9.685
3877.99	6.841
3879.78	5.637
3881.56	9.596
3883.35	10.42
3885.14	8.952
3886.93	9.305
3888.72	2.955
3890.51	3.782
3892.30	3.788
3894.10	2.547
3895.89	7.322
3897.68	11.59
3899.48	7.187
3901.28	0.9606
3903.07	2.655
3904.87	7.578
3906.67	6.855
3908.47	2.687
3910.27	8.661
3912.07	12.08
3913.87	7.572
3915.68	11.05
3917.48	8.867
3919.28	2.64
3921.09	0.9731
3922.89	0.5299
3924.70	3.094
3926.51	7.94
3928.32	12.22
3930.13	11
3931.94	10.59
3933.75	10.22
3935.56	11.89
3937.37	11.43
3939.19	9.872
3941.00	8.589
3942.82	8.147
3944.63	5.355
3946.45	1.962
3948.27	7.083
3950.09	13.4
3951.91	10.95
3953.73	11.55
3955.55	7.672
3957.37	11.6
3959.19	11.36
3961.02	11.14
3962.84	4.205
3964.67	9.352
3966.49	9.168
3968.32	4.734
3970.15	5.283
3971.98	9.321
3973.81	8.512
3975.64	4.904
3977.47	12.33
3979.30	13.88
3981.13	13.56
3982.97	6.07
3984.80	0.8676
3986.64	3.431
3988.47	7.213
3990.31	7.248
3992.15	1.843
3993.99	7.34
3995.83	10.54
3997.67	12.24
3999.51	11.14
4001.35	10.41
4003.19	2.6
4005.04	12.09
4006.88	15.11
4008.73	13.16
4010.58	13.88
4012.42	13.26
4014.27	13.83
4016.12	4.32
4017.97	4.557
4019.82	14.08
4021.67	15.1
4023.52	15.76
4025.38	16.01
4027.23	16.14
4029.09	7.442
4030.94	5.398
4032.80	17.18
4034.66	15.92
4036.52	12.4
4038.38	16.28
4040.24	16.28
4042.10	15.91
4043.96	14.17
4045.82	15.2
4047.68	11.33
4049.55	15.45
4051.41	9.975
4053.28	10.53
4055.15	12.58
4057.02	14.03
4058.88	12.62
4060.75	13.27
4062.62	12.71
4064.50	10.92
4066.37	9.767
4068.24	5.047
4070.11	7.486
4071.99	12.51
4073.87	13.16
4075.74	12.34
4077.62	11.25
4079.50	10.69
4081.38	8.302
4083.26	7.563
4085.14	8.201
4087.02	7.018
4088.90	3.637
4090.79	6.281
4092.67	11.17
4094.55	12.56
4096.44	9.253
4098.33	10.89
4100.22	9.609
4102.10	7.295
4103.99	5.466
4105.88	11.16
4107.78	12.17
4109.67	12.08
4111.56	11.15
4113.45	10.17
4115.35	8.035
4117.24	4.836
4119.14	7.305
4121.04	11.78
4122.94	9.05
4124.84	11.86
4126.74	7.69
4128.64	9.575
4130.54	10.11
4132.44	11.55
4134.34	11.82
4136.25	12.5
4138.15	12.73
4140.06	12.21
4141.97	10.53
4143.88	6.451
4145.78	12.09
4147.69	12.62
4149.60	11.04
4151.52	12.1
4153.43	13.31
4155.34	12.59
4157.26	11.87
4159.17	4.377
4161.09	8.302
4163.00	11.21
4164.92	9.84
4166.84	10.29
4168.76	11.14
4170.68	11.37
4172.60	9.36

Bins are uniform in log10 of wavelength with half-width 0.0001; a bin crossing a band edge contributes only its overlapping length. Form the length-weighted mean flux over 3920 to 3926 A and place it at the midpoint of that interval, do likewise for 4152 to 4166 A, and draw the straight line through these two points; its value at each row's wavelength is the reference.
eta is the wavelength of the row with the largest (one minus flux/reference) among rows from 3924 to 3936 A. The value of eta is 3924.70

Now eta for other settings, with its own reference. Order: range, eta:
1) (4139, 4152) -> 4143.88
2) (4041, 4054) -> 4051.41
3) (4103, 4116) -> 4103.99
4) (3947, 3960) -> 3955.55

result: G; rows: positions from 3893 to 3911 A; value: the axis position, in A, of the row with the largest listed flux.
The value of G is 3897.68 A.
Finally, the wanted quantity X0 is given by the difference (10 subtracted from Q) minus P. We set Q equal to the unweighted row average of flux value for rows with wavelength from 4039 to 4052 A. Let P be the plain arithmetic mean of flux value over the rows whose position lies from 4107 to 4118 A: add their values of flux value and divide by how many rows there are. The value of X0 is -6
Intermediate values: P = 10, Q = 14.0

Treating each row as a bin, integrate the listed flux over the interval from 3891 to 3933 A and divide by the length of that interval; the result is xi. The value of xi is 7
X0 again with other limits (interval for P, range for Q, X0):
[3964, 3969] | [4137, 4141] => -5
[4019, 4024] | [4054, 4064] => -12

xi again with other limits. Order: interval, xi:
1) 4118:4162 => 11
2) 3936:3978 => 9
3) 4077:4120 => 9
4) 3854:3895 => 7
